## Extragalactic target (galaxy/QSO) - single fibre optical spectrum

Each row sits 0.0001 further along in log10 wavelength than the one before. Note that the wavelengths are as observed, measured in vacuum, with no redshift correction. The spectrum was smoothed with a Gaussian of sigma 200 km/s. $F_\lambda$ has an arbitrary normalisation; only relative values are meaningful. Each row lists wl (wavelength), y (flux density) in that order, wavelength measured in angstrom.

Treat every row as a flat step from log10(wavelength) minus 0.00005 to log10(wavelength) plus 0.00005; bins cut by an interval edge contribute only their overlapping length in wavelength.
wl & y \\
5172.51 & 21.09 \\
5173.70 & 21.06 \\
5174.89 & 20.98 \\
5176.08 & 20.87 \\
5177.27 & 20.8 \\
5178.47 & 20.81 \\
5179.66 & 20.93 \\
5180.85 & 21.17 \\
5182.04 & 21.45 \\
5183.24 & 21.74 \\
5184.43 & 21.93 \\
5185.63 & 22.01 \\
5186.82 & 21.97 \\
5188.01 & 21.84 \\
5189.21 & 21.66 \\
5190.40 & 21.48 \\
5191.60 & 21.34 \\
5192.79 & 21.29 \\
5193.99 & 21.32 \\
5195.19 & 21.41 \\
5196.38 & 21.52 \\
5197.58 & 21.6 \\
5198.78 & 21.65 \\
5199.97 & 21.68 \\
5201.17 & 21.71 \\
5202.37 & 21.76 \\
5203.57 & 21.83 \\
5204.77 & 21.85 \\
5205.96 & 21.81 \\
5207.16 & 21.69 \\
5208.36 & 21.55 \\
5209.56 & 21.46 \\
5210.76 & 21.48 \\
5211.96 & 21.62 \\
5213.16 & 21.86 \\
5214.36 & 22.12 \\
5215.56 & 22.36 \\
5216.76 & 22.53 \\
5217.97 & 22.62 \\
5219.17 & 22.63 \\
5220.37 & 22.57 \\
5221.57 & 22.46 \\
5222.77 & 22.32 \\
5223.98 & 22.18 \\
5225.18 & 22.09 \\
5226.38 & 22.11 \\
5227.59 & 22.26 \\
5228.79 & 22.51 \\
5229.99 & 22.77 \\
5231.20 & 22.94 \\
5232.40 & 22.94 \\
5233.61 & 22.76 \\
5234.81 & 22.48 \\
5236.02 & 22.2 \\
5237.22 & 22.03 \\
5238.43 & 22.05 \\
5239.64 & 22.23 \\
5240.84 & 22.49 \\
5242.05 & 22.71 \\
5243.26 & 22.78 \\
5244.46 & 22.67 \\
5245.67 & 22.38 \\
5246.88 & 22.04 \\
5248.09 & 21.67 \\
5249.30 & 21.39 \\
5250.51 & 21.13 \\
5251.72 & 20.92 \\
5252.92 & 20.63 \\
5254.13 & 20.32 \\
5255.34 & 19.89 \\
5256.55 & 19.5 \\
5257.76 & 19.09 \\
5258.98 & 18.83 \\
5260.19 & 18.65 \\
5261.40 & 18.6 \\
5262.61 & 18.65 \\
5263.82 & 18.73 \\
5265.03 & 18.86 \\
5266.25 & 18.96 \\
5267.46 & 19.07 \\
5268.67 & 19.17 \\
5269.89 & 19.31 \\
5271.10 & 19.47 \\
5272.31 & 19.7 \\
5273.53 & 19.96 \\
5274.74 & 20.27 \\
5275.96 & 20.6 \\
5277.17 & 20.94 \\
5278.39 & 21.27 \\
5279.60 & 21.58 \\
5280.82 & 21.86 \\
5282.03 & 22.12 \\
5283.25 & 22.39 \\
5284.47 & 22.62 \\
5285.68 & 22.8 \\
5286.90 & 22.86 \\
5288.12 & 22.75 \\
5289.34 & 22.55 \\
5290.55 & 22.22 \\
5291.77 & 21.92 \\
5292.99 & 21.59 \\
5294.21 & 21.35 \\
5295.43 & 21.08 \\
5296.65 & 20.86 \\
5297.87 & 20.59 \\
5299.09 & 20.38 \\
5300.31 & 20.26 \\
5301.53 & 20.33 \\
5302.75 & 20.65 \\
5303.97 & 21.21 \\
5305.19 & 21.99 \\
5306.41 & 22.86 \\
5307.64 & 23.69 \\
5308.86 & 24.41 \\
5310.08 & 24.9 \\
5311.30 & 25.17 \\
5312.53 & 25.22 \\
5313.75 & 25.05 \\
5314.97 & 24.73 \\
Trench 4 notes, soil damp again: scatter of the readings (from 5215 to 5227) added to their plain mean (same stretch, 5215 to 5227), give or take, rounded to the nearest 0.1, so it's 22.6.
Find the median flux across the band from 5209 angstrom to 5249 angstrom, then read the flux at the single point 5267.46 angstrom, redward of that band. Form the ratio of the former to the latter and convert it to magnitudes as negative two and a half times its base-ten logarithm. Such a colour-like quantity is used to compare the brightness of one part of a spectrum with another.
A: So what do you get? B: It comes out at -0.17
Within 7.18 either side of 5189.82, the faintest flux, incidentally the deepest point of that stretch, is 21.29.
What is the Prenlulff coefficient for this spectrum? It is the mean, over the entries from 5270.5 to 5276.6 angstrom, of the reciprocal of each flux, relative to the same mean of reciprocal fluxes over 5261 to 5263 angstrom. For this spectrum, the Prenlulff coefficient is 0.93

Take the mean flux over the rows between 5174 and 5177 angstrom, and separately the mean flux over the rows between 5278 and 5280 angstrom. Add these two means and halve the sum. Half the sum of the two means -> 21.2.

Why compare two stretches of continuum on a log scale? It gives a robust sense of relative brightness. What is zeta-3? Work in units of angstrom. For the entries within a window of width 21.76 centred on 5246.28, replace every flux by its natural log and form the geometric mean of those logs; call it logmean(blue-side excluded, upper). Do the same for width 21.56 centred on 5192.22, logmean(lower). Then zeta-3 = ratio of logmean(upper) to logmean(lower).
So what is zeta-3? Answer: 0.999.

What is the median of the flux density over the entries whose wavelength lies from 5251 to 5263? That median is 19.3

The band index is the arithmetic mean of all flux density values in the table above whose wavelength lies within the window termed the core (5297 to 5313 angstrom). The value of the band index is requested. 22.4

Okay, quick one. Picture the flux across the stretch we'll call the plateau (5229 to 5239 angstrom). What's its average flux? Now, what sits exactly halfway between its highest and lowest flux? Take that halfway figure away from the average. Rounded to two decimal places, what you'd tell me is 0.04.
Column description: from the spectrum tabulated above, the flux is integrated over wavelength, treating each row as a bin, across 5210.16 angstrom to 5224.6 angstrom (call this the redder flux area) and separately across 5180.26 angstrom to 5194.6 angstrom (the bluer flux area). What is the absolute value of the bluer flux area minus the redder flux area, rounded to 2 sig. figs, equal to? 11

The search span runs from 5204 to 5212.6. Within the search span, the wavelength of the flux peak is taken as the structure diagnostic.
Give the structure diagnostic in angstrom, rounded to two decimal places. 5204.77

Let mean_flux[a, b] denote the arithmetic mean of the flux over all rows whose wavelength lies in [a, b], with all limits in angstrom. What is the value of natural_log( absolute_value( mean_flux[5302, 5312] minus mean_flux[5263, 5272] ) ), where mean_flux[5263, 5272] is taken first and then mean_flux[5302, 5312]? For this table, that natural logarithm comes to 1.4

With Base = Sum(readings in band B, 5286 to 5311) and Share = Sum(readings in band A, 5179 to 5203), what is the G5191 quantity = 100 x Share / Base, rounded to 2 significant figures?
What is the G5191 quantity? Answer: 98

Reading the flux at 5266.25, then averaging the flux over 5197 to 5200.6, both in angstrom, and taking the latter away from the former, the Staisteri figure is -2.7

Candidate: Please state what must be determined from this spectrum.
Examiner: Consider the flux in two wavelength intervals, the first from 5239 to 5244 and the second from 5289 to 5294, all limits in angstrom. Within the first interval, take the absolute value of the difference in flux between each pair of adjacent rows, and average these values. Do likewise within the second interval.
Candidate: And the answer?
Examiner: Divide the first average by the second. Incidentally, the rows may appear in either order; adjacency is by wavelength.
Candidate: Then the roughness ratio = 0.57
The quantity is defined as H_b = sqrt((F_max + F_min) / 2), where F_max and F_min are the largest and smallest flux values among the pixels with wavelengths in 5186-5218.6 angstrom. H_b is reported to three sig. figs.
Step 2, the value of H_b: 4.69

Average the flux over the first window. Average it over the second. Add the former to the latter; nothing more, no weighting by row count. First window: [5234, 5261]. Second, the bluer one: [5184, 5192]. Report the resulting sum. 43.0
